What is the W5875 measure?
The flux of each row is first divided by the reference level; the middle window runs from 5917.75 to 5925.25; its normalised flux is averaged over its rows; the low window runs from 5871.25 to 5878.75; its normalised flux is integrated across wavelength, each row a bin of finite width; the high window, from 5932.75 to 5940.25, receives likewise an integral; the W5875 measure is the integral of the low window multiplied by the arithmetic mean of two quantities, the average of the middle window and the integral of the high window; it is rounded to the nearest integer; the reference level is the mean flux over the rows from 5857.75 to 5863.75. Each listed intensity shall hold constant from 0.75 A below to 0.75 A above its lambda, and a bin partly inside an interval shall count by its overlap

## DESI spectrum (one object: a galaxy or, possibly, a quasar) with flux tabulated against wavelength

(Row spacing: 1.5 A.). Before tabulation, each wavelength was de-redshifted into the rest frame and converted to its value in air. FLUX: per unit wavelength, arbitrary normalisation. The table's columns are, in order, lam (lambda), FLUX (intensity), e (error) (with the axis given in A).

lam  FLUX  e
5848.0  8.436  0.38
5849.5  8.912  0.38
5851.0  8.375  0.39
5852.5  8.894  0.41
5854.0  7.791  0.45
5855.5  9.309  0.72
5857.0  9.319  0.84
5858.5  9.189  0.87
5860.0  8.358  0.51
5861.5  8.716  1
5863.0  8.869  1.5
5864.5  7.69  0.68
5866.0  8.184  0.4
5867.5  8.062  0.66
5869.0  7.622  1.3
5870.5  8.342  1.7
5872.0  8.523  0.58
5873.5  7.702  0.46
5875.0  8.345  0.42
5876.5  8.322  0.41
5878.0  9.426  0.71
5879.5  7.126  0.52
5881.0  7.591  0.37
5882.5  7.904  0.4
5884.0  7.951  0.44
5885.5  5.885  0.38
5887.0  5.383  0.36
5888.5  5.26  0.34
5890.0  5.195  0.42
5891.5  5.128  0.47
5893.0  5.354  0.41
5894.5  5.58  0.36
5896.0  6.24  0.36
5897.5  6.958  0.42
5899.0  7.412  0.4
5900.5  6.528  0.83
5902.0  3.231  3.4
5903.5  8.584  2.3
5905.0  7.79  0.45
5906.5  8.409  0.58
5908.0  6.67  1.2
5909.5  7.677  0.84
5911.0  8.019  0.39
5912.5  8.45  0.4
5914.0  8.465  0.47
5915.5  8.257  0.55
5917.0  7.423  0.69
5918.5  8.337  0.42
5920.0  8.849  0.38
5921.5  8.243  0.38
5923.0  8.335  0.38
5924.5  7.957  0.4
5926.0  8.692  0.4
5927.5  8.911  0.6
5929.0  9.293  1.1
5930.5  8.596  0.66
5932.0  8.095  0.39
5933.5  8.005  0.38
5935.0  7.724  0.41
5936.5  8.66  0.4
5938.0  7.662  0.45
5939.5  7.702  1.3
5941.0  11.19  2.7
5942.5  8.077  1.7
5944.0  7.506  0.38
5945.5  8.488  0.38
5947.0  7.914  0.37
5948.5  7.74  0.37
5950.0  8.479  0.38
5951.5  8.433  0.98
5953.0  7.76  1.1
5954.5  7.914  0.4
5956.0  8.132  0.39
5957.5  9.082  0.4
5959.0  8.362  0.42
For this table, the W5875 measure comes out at 28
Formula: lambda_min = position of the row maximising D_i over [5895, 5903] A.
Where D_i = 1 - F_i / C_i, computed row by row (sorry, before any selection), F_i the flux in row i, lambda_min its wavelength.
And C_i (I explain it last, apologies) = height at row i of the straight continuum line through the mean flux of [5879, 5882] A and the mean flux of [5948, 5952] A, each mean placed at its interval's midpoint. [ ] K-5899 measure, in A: 5902.0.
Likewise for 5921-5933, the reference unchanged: 5924.5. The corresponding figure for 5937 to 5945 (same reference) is 5944.0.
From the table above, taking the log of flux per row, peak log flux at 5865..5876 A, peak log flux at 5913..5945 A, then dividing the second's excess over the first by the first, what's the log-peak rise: 0.13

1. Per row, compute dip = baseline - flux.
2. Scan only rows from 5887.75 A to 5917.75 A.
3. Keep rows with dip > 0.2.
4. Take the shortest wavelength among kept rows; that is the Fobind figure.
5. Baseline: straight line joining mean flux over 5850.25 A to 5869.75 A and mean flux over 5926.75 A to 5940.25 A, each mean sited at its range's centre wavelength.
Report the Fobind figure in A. 5888.5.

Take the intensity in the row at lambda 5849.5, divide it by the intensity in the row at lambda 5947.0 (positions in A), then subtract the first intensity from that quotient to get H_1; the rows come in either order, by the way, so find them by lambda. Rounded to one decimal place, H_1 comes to -7.8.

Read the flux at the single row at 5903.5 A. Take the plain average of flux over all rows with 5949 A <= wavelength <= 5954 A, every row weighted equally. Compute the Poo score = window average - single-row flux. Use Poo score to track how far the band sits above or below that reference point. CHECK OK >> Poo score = -0.4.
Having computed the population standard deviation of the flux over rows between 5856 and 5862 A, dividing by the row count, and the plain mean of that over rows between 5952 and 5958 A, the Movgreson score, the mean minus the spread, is 7.8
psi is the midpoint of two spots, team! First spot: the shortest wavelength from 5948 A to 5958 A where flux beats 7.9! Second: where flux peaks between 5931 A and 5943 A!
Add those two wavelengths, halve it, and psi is 5945.5 A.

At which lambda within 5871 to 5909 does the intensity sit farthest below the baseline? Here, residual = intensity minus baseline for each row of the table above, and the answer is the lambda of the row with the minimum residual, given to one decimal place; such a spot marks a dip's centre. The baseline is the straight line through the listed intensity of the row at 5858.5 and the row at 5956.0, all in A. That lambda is 5902.0 A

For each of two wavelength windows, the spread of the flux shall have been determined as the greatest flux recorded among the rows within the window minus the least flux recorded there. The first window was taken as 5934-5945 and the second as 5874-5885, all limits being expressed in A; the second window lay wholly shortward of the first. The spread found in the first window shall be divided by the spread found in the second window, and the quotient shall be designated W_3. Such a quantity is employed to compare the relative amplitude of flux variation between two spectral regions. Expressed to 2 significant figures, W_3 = 1.6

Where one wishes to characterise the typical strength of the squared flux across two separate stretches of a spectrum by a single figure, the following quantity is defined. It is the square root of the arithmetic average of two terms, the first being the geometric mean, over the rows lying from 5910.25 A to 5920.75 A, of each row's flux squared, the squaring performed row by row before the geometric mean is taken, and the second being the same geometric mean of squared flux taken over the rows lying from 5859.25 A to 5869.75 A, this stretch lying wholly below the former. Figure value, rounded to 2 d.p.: 8.22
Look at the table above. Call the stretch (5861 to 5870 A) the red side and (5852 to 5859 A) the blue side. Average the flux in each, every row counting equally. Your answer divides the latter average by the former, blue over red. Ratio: 1.087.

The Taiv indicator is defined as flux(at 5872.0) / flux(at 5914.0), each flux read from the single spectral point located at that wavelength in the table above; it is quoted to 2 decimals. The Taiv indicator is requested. 1.01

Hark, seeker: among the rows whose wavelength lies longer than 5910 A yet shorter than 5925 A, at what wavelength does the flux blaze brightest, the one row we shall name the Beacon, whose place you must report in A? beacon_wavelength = 5920.0 A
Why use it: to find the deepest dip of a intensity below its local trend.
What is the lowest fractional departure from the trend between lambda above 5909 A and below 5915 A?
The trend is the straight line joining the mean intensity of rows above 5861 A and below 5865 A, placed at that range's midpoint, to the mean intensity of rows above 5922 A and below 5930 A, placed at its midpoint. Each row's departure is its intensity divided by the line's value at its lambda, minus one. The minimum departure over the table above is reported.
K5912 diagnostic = -0.105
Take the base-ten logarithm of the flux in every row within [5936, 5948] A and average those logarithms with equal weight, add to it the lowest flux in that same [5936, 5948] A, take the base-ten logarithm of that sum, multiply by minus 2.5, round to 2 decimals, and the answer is -2.31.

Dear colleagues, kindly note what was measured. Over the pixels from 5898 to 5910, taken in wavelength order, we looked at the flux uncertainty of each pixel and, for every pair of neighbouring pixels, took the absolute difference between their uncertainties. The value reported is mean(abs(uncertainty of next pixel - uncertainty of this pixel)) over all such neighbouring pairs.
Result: 1.01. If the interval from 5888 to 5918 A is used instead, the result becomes 0.43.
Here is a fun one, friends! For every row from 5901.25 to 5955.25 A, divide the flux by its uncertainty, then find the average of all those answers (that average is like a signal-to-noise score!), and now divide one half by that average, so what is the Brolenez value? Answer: 0.0323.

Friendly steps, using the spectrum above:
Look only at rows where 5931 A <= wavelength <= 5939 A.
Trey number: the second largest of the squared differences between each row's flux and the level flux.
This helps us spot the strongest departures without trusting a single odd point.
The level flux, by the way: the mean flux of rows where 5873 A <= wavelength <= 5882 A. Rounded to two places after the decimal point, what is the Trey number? 0.18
